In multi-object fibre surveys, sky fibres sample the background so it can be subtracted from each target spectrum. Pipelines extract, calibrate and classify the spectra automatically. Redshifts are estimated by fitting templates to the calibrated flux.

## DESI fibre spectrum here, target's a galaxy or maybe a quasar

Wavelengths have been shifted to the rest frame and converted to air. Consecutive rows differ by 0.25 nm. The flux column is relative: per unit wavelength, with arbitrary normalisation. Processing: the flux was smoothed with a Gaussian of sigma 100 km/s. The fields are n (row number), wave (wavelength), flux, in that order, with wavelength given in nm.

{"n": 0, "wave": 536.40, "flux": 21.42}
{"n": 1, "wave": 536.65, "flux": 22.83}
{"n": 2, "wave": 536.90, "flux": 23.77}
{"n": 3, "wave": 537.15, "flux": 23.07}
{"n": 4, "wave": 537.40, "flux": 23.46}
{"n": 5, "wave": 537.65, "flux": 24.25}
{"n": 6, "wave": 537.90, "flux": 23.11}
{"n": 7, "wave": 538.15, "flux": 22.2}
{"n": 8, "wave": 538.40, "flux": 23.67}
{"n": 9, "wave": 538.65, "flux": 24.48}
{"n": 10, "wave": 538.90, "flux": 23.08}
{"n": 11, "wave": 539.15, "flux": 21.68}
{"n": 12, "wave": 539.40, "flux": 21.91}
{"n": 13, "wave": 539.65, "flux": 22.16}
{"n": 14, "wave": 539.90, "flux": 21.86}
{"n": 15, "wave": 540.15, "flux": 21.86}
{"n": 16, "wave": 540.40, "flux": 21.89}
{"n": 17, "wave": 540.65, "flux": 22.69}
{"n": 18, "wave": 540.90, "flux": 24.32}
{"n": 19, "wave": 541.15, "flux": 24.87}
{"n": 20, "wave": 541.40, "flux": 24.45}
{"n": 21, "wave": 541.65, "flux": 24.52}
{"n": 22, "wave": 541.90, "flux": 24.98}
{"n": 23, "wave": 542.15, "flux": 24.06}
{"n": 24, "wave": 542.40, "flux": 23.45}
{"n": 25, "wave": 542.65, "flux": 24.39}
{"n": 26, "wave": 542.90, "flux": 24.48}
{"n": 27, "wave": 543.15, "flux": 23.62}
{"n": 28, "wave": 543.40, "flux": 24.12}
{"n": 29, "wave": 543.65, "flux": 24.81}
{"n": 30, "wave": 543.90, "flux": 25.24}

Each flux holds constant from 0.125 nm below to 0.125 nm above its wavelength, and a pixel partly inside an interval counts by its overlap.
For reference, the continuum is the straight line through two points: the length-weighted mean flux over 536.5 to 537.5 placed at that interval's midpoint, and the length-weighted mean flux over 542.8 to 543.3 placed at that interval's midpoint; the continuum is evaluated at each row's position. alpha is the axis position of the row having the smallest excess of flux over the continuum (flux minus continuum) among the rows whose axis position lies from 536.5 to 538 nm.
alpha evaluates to 536.65 nm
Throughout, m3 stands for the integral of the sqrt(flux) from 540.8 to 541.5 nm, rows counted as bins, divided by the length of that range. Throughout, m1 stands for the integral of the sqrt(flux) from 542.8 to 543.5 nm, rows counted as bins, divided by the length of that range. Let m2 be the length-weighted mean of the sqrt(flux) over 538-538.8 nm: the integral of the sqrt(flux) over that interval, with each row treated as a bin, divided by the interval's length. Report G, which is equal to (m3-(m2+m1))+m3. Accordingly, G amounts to 0.17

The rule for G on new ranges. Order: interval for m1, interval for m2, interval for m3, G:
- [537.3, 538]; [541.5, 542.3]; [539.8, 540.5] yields -0.46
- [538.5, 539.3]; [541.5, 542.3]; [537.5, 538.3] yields -0.11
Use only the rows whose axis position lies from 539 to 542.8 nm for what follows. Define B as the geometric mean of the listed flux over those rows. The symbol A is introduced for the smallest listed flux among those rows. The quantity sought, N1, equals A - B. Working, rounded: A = 21.68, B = 23.2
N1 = -1.6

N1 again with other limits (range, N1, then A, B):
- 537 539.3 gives -1.5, 21.68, 23.2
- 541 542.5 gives -0.9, 23.45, 24.4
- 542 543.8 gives -0.7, 23.45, 24.1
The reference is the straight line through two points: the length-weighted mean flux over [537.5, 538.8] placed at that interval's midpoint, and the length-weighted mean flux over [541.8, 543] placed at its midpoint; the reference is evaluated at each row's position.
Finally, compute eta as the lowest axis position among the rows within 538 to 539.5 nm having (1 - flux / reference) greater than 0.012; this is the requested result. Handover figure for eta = 538.15 nm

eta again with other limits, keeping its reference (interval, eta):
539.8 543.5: 539.90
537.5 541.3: 537.90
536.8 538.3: 537.15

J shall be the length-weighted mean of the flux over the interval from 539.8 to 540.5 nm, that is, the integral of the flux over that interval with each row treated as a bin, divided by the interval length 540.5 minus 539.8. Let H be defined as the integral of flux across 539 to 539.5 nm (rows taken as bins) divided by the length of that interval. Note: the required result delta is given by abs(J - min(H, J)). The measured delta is 0.02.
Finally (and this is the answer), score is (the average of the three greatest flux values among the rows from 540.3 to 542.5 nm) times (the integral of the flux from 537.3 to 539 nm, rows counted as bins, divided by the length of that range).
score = 582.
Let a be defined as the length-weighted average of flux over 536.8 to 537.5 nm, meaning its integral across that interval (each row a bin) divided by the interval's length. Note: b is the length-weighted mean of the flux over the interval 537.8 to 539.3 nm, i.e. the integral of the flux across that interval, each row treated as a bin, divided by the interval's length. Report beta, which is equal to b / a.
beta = 0.98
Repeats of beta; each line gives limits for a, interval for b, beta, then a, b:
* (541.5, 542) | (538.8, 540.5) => 0.89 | 24.7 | 22.1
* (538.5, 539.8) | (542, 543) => 1.06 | 22.7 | 24.1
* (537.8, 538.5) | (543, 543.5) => 1.04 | 23.0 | 23.9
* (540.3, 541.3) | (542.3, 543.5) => 1.02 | 23.5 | 24.0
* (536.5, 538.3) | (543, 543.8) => 1.04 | 23.2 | 24.2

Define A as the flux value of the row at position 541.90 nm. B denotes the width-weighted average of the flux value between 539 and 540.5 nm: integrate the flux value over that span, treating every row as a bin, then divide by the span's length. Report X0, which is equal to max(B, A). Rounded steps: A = 24.98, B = 21.9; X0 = 24.98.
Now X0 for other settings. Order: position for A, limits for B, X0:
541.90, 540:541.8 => 24.98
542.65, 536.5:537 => 24.39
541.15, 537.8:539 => 24.87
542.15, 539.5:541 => 24.06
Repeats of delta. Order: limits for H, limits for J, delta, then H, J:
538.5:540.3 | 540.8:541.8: 2.11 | 22.4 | 24.6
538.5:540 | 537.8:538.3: 0.12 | 22.6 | 22.7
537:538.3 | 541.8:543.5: 0.91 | 23.2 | 24.1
